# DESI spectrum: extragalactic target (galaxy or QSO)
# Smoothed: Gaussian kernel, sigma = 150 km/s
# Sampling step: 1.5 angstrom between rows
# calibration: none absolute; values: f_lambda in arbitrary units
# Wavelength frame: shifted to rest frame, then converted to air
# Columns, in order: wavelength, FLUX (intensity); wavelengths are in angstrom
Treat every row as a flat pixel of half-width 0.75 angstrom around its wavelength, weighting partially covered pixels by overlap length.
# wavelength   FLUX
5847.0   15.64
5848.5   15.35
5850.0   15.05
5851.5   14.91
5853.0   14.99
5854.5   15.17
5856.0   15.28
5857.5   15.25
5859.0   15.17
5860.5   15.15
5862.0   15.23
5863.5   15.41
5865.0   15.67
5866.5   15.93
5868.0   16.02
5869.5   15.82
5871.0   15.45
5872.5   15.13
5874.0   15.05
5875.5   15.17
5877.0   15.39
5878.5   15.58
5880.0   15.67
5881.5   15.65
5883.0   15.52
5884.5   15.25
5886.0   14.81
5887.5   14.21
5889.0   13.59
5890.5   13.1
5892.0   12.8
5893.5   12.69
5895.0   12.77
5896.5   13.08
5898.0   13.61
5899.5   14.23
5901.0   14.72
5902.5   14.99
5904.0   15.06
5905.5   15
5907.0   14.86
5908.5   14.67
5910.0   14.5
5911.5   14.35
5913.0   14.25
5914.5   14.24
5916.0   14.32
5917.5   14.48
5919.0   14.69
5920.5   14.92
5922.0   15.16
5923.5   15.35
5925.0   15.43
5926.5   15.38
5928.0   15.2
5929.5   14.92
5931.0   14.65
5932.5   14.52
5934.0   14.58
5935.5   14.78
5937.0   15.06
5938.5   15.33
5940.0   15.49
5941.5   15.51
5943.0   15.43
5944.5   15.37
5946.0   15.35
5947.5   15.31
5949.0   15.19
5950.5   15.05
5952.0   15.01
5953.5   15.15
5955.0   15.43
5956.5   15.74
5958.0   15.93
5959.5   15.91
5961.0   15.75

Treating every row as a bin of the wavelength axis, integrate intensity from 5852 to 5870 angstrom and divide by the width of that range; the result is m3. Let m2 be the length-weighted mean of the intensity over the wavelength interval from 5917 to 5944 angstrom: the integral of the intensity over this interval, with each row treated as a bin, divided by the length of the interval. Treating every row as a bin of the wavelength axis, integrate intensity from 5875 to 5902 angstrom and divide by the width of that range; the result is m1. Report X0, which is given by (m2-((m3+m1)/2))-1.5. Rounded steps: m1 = 14.3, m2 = 15.06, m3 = 15.4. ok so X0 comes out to -1.3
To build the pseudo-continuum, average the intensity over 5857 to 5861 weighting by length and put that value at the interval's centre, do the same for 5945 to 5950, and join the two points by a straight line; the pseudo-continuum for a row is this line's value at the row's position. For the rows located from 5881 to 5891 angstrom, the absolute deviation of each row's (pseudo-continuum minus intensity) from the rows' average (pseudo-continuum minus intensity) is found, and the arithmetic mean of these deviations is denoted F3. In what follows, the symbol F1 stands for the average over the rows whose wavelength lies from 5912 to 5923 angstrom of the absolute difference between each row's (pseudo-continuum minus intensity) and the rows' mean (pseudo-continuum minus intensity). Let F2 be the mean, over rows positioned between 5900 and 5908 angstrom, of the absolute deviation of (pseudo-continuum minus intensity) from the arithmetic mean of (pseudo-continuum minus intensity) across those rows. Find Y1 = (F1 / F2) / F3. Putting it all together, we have 3.3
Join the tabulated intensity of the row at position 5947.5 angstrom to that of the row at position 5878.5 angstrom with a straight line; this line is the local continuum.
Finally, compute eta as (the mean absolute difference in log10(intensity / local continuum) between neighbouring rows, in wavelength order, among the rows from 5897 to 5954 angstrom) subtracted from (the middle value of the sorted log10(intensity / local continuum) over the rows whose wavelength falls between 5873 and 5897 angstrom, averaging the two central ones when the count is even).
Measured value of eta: -0.023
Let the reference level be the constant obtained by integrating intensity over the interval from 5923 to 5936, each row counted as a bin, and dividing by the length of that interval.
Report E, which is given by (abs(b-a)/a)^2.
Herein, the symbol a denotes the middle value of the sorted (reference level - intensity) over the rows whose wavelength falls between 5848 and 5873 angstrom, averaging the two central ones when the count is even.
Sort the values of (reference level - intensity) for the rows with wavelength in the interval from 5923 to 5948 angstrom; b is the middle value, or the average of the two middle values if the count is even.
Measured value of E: 0.08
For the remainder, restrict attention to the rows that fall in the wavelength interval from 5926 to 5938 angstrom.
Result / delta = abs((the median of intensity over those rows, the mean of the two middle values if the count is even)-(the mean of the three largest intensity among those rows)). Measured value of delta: 0.36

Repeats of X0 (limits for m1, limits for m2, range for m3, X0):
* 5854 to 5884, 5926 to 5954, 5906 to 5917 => -1.3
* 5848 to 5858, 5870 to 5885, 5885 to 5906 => -0.6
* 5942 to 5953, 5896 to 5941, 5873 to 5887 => -2.0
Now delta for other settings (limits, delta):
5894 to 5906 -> 0.54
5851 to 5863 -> 0.08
